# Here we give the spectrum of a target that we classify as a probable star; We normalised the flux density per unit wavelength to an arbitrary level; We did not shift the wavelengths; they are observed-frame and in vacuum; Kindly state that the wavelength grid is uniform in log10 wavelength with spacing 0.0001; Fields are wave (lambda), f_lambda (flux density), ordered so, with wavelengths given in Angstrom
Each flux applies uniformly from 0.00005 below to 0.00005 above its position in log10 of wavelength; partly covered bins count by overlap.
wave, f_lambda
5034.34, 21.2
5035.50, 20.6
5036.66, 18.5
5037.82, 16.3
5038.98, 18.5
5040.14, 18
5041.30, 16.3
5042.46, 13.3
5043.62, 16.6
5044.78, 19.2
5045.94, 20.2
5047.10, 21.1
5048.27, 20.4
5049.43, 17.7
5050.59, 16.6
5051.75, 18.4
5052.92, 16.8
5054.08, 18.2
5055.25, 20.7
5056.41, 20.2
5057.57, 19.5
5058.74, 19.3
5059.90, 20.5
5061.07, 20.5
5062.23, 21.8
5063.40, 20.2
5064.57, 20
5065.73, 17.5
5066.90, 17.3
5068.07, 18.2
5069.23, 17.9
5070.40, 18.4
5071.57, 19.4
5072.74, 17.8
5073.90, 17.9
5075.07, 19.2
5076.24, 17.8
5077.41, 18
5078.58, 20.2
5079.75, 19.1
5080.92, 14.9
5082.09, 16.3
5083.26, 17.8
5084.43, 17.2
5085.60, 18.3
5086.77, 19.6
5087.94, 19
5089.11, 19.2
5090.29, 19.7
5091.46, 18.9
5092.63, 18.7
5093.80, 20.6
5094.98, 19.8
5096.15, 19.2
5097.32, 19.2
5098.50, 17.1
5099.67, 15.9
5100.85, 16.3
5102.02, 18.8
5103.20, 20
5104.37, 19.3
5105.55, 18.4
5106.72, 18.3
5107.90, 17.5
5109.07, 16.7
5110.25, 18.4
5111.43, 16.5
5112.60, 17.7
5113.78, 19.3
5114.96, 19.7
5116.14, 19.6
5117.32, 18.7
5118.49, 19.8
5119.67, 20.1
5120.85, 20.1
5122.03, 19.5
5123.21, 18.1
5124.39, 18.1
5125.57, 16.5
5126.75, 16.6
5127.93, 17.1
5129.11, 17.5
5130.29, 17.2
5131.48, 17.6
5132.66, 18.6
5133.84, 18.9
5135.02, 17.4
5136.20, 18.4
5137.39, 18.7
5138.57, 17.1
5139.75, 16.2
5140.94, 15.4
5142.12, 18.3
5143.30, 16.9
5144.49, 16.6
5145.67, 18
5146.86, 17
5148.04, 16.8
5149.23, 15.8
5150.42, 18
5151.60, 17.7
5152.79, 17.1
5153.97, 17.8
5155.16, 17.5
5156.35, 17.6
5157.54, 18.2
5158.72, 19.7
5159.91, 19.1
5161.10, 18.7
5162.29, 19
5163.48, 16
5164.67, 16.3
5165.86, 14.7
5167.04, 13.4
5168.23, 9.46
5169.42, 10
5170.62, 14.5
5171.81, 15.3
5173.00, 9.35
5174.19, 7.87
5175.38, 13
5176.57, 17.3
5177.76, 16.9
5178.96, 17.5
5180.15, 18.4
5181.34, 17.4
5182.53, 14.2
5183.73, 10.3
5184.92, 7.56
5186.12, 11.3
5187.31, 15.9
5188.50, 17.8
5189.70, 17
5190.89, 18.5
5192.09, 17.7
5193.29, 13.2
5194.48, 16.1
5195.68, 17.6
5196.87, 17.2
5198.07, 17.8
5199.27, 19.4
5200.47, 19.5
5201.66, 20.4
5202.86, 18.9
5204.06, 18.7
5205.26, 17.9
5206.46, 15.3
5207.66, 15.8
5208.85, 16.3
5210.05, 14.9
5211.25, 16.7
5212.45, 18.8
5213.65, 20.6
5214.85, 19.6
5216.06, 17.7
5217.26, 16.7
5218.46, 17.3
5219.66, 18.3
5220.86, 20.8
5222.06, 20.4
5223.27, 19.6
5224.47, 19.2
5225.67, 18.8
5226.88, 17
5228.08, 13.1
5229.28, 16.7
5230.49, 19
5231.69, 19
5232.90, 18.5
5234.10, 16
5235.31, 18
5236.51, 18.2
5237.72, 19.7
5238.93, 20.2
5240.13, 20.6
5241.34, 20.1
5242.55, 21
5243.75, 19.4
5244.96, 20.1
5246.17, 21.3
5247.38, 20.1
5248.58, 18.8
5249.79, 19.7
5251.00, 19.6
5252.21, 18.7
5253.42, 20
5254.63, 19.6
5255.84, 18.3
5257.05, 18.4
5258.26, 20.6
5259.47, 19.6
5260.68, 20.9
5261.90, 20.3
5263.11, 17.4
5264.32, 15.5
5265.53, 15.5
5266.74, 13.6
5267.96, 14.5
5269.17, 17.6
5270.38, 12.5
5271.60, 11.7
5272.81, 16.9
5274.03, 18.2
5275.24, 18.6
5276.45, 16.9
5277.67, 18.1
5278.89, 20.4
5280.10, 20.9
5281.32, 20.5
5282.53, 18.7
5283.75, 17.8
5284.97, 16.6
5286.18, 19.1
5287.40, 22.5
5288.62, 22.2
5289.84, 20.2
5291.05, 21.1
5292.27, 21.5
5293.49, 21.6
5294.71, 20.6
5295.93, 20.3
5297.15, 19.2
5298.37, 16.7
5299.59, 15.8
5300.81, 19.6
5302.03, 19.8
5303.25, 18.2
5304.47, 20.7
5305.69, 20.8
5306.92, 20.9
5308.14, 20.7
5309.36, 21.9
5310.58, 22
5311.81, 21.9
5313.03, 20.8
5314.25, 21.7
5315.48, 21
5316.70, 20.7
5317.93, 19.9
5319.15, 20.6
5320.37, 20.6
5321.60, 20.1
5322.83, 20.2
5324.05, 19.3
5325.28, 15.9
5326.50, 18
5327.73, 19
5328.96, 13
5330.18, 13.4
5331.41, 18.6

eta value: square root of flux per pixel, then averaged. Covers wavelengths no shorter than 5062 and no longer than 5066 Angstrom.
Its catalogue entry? 4.45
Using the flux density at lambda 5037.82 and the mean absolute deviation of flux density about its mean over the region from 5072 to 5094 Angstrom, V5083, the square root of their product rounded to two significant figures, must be 4.1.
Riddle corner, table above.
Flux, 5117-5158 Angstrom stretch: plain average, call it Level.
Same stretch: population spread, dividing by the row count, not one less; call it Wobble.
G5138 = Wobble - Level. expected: -16.6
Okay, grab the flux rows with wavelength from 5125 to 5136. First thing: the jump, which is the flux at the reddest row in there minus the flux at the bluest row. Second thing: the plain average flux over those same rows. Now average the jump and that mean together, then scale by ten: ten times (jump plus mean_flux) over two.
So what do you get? 92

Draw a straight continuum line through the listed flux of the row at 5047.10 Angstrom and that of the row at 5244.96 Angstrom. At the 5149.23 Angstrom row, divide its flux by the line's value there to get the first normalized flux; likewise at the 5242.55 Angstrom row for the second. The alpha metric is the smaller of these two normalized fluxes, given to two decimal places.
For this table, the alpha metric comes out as 0.77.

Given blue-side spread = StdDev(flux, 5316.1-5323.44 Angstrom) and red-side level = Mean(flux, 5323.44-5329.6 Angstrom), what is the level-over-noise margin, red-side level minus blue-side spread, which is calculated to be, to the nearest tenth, 16.7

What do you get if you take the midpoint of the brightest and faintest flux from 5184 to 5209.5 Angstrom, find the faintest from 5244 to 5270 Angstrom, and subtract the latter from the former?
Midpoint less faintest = 0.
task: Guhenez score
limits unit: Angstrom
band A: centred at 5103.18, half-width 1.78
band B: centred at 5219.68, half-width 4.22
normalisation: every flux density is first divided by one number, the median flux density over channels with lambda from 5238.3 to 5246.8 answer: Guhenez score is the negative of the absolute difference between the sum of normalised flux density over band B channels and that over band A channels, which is -4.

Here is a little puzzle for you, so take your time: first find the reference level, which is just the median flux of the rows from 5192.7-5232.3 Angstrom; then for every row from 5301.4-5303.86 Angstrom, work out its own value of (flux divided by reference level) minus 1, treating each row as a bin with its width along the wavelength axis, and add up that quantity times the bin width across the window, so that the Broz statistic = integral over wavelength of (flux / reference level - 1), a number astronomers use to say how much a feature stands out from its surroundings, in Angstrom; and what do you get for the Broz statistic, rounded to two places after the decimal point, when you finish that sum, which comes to 0.15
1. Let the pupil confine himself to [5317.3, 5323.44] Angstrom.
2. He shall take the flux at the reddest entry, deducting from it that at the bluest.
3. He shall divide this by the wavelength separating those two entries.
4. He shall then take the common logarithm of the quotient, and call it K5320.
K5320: -1.2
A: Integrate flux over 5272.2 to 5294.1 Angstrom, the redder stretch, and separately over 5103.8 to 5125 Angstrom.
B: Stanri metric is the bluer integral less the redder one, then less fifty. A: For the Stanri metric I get -83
